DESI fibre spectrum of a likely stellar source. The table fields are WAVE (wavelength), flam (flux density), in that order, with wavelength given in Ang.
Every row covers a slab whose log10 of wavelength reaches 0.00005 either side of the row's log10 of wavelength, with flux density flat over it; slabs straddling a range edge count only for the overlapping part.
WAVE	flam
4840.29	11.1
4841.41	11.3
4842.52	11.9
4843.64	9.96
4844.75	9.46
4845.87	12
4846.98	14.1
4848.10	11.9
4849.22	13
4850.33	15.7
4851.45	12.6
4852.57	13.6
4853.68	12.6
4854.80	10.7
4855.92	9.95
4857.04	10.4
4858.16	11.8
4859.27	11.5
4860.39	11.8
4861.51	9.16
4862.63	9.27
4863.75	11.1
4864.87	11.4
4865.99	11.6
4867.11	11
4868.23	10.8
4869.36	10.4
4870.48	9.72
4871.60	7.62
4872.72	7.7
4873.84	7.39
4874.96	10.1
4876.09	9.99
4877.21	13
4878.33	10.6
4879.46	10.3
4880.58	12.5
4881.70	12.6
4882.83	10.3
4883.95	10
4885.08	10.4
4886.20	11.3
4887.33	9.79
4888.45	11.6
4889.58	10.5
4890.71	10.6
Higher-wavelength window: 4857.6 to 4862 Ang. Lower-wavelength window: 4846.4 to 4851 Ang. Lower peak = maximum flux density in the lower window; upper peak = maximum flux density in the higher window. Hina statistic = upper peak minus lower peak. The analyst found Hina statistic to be -4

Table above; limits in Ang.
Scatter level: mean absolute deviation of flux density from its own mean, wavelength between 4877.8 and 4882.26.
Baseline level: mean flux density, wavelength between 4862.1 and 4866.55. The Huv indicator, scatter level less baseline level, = -9.8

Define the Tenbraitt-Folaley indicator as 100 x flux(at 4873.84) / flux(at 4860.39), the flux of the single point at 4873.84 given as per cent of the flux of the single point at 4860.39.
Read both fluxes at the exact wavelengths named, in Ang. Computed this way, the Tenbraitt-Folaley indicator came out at 63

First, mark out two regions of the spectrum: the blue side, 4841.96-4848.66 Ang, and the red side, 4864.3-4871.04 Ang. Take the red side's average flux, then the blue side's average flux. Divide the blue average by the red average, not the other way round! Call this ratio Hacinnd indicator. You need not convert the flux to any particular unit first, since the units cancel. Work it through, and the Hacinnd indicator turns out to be 1.07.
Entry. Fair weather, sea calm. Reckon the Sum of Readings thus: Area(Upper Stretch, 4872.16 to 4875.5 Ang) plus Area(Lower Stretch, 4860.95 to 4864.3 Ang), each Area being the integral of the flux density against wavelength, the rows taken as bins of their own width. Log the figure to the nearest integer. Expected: 61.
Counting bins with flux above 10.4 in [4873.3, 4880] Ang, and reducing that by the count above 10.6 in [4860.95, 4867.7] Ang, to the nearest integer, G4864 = -2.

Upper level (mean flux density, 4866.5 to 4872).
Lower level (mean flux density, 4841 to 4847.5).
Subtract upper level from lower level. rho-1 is 1.5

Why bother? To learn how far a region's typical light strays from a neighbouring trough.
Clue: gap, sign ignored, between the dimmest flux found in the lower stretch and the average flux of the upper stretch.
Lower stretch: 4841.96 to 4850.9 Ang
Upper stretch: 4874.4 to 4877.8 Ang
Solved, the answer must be 1.6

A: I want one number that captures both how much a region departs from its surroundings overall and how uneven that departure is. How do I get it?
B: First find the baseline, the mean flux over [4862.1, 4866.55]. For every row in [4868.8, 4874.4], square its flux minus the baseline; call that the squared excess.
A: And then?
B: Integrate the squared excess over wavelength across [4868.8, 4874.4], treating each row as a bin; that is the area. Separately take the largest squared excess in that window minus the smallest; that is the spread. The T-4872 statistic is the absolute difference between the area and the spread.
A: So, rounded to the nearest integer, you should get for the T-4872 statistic 26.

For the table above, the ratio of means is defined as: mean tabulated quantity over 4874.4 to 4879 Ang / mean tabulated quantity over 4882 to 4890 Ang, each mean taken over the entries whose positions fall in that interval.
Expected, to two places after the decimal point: 1.03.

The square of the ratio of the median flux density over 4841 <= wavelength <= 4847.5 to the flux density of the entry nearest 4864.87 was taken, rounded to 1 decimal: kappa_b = 1.0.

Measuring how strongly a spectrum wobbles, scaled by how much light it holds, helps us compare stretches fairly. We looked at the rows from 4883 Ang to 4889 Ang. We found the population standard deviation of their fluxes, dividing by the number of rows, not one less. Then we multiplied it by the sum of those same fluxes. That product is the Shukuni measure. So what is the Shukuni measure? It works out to 38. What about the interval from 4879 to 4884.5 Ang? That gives 64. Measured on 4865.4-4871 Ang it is 34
